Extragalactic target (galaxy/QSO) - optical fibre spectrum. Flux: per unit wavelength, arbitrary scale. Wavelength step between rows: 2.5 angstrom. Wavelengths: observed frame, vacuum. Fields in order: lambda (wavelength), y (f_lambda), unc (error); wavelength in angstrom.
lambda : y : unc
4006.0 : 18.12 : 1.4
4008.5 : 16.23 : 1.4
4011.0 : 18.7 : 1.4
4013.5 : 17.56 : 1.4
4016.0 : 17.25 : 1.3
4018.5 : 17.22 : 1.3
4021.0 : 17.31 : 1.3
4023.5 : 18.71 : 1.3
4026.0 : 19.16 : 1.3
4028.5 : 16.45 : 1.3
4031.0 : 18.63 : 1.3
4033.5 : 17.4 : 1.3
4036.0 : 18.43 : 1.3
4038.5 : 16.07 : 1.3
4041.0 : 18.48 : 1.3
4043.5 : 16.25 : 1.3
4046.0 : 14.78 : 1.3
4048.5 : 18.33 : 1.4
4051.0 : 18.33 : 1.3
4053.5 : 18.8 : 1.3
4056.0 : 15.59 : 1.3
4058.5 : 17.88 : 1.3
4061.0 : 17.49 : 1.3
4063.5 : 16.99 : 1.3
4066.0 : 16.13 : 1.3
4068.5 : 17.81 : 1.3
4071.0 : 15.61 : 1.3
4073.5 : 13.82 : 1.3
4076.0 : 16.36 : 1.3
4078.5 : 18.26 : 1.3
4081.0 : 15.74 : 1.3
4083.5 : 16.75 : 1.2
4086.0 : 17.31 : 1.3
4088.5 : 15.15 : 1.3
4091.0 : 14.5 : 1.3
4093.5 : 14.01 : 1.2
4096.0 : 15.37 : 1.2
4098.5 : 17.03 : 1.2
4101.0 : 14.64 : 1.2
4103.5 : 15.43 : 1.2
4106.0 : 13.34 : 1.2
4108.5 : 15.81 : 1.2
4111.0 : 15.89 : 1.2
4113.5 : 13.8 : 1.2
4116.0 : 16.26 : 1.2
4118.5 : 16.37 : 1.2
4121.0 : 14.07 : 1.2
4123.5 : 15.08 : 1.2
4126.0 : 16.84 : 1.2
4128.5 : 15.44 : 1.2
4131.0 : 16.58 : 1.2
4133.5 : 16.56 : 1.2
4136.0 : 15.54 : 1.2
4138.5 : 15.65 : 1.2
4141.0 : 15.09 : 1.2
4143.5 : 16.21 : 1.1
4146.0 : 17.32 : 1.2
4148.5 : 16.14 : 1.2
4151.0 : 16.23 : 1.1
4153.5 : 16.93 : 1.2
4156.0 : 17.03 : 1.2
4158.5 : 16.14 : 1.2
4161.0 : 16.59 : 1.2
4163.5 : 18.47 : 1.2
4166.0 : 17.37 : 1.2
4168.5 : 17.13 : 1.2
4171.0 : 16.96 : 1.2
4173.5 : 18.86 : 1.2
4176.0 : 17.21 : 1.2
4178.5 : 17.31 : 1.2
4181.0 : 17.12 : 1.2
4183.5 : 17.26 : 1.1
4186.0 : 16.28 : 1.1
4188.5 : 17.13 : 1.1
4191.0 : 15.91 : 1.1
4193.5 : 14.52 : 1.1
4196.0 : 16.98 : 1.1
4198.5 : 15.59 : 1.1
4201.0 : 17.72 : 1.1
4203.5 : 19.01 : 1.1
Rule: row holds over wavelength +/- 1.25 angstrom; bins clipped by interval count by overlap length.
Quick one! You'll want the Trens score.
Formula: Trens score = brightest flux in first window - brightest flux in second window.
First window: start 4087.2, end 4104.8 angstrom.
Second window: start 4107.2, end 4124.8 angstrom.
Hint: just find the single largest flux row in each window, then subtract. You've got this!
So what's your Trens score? 0.7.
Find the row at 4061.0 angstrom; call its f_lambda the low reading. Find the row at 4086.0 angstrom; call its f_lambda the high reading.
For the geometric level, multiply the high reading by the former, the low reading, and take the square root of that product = 17.4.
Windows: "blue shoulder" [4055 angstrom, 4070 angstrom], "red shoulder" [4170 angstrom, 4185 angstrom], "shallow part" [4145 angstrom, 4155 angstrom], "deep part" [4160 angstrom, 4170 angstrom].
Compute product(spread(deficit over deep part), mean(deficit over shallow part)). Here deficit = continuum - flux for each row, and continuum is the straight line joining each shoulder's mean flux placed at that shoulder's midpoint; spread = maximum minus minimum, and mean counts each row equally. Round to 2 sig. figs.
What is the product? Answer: 1.3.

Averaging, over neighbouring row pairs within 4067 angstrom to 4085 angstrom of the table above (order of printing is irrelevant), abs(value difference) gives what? 1.99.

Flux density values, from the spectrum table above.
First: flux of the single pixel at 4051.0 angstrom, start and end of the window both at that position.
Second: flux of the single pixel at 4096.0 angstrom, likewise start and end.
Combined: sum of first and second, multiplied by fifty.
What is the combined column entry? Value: 1685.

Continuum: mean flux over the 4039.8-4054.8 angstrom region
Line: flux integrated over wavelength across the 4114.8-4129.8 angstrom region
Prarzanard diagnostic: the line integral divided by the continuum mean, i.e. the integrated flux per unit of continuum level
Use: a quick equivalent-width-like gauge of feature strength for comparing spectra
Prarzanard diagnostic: 13.4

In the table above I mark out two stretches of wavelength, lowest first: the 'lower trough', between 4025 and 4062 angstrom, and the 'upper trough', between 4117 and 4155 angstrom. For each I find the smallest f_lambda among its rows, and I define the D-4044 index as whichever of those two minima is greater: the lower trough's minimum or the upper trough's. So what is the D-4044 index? 14.8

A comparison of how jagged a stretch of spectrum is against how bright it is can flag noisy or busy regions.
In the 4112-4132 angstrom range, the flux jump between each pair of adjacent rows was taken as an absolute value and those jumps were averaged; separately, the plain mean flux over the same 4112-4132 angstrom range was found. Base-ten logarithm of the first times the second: 1.35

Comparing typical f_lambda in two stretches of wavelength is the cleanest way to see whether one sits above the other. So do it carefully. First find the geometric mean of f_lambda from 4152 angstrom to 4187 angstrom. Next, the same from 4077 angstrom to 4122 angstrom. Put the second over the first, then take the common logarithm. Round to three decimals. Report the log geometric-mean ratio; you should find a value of -0.045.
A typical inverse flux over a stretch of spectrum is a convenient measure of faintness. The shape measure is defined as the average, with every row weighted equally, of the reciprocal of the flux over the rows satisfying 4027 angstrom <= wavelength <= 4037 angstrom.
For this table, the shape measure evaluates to 0.0565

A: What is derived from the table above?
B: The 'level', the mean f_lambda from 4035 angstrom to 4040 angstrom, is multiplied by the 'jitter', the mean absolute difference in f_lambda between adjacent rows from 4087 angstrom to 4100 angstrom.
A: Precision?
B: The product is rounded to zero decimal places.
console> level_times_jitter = 18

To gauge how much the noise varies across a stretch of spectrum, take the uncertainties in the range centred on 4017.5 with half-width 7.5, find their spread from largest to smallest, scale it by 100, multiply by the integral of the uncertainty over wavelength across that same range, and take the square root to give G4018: 14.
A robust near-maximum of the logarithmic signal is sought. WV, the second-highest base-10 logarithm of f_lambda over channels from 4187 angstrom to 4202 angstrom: 1.23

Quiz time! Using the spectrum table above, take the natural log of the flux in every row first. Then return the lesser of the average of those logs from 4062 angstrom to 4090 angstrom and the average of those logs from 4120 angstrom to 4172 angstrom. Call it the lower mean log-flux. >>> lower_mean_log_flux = 2.79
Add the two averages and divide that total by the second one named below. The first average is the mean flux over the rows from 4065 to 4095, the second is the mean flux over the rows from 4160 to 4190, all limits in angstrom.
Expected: 1.92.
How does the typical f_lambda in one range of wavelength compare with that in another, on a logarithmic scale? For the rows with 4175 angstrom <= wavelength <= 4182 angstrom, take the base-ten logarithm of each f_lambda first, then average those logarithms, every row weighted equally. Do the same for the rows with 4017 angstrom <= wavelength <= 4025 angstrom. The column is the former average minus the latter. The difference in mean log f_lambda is -0.01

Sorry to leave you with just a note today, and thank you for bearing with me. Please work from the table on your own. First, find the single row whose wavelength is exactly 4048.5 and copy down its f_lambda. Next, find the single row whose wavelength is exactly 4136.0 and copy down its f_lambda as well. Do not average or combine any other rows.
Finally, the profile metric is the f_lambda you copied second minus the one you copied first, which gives -2.8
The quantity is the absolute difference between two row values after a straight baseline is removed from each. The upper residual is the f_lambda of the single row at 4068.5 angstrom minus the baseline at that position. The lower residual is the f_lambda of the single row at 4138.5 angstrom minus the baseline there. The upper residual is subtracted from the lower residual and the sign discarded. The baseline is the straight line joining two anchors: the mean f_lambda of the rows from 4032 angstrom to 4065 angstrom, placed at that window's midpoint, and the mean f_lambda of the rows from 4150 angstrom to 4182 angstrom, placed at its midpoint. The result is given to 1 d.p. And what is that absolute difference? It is 2.1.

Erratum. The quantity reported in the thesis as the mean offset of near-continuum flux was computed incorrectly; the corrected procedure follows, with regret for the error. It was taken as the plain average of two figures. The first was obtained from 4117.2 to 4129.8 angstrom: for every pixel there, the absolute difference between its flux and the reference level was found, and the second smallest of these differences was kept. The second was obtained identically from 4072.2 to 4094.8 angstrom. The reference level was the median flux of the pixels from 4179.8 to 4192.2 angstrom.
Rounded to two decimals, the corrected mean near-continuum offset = 0.56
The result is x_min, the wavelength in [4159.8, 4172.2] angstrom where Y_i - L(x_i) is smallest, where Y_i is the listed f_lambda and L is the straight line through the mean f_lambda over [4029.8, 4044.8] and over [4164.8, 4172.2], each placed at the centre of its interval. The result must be 4161.0 angstrom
